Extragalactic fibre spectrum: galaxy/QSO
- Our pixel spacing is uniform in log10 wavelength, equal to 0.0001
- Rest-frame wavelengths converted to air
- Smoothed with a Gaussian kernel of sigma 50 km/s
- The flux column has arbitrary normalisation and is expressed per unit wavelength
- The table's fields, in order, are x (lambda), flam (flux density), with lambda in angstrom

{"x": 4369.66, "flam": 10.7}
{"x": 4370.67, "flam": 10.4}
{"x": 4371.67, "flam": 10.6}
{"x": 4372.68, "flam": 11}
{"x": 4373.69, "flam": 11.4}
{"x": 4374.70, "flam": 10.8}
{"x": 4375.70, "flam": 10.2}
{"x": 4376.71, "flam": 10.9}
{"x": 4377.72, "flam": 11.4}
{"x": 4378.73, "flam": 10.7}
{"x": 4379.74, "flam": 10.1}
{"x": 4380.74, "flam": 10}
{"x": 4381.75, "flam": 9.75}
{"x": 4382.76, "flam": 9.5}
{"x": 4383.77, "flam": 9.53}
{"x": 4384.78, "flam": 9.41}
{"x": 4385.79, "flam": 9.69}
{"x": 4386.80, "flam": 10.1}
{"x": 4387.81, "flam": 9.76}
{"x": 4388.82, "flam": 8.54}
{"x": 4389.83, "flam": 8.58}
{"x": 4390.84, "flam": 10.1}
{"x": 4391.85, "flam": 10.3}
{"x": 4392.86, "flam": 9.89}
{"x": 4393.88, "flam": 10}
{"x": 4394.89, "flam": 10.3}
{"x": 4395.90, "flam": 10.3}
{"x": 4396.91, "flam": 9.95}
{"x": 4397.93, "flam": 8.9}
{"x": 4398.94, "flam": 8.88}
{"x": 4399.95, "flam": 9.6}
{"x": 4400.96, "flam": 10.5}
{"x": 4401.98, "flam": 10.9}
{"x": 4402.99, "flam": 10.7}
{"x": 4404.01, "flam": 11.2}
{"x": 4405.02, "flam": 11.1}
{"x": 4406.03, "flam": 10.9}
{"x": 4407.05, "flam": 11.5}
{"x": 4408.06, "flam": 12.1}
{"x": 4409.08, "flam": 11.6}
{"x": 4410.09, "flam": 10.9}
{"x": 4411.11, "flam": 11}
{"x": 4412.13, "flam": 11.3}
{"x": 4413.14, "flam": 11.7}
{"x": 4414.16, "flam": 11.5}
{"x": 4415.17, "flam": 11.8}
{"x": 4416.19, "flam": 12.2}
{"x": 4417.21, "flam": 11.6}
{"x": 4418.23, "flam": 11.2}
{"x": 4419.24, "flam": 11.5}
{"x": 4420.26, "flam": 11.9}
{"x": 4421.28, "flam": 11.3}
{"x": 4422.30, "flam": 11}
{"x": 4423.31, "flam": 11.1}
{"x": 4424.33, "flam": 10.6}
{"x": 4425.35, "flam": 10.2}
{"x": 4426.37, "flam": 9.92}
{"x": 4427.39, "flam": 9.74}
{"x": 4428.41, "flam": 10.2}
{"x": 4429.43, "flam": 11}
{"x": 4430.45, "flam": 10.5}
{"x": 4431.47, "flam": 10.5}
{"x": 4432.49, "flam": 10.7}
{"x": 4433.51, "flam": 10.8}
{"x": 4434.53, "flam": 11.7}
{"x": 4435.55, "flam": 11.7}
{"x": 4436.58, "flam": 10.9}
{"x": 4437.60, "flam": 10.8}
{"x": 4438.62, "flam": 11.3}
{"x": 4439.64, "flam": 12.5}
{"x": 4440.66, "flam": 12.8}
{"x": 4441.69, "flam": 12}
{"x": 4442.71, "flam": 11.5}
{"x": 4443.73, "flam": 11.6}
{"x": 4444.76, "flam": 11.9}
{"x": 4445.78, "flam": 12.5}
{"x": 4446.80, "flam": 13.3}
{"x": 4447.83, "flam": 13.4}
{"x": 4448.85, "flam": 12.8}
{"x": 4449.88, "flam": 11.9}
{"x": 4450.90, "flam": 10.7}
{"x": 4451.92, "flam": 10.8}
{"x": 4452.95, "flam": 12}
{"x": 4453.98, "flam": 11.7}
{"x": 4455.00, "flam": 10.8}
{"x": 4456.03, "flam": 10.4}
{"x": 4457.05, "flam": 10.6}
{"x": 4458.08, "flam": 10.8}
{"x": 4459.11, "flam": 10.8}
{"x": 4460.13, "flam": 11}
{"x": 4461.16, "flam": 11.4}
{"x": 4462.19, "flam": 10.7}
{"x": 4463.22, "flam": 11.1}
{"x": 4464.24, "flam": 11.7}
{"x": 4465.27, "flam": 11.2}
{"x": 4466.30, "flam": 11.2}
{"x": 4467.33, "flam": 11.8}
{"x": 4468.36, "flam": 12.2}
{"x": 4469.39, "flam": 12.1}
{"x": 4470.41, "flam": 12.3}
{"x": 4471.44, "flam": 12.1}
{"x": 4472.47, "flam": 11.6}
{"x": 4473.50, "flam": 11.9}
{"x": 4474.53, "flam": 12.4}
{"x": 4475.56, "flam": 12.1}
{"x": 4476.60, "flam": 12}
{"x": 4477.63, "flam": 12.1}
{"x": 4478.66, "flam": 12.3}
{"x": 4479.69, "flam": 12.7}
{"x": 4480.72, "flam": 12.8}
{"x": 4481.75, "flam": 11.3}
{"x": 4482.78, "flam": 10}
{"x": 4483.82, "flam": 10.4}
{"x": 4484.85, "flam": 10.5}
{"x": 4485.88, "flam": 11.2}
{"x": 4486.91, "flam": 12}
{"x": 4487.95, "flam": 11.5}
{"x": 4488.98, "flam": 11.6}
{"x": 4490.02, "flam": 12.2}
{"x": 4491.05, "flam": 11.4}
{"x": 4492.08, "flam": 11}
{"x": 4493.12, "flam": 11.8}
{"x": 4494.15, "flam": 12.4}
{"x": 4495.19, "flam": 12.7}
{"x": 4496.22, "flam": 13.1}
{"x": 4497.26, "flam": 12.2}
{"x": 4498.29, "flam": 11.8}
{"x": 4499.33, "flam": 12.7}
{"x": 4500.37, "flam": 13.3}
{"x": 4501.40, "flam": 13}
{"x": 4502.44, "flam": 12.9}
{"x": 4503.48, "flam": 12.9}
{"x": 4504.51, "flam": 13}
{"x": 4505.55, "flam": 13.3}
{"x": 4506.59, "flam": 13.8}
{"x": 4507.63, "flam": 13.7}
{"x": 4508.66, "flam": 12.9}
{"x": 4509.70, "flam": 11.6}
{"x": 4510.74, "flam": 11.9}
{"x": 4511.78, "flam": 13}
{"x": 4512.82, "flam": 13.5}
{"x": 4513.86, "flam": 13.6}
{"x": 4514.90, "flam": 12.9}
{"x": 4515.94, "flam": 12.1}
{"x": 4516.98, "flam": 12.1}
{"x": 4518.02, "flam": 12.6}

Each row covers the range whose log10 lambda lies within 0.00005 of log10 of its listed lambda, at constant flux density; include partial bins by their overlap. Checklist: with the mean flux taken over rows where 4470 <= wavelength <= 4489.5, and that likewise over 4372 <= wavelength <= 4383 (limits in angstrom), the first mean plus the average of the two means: 22.9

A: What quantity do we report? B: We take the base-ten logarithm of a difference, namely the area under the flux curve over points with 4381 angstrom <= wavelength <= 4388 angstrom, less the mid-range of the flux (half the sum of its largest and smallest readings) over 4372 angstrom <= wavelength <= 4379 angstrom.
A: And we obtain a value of 1.76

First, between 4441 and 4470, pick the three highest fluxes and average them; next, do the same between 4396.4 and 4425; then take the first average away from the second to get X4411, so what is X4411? -1.1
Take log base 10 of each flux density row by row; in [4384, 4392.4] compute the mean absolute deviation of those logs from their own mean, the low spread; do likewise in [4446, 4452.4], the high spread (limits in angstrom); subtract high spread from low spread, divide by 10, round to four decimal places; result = -0.0012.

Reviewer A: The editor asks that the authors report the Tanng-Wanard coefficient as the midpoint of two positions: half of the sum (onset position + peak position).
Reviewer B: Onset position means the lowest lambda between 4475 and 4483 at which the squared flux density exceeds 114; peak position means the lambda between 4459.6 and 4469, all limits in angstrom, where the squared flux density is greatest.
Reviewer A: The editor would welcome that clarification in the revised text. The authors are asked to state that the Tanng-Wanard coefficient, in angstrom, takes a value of 4472.0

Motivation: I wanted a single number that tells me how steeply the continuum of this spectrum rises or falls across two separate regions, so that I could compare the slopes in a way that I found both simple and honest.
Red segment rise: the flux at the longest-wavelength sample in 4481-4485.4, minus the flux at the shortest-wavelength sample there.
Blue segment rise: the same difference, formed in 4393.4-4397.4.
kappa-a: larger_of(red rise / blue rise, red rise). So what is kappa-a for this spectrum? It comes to 16.0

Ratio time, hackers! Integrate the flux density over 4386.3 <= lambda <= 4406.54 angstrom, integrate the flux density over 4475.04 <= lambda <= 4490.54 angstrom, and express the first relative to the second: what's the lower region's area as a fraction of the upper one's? 1.1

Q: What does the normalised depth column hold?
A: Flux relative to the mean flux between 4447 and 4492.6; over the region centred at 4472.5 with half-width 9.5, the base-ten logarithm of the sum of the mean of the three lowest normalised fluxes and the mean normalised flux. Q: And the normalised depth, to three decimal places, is 0.301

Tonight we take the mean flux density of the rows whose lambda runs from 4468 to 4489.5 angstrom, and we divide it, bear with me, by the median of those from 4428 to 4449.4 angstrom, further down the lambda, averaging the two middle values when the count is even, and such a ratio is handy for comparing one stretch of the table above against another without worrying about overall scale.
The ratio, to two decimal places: 1.01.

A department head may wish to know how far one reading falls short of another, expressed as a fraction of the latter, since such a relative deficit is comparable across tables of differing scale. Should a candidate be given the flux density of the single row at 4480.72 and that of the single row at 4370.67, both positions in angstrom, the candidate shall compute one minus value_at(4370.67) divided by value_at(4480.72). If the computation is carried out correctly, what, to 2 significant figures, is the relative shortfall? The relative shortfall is 0.19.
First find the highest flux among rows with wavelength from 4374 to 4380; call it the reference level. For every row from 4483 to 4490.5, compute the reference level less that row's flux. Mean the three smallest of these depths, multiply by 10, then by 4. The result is -21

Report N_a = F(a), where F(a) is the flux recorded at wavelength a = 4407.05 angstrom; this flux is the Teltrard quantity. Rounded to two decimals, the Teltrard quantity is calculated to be 11.50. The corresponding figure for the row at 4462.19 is 10.70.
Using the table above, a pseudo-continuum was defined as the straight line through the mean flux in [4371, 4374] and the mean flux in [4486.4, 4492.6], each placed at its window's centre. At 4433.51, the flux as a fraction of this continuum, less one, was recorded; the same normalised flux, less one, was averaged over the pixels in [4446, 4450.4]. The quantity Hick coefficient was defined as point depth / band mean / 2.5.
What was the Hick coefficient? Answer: -0.1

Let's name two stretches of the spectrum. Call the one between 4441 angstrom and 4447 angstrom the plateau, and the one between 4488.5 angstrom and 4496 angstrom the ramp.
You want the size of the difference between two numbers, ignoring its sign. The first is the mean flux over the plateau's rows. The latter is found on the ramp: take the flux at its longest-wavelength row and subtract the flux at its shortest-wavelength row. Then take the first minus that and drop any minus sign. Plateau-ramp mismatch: 11.0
